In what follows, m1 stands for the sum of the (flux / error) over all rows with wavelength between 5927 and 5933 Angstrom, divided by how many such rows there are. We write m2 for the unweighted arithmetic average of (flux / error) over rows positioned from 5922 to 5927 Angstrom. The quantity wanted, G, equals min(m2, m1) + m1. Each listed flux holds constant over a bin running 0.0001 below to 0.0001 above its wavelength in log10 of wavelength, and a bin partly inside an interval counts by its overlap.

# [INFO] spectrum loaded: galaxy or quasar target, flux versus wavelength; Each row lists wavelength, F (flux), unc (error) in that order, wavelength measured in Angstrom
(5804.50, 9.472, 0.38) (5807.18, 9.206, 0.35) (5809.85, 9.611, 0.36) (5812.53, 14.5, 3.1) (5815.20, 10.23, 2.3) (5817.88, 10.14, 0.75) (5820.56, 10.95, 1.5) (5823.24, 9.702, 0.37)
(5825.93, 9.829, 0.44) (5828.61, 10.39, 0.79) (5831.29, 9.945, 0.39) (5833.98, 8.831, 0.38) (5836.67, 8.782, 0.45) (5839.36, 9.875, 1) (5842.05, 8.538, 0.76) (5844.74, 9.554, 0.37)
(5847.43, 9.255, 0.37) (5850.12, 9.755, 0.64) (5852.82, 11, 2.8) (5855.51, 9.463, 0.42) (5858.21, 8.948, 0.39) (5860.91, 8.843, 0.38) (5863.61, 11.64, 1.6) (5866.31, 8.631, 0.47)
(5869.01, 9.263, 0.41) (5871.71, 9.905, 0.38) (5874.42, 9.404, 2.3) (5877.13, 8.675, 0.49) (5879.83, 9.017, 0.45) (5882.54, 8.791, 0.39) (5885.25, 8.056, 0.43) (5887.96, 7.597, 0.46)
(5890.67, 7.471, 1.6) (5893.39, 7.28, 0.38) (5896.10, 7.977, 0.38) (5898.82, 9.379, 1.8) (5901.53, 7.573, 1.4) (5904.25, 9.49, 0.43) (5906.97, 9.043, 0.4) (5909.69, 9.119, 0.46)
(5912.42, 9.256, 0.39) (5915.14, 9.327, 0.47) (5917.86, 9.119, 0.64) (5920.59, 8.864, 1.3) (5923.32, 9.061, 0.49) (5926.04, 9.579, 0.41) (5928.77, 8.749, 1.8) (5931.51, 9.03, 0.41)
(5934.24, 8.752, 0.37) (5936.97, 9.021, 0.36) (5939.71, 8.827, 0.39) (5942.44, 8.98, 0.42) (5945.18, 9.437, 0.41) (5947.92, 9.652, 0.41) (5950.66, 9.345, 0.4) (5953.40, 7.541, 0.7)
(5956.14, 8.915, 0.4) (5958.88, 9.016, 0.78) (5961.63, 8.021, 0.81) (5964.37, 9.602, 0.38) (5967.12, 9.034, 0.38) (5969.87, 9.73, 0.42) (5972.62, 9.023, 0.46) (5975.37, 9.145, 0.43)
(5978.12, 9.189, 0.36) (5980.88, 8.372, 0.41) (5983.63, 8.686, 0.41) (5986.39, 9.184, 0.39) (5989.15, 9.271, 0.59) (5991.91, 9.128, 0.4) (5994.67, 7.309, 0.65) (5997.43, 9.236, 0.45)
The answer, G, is 26.9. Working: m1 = 13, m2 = 21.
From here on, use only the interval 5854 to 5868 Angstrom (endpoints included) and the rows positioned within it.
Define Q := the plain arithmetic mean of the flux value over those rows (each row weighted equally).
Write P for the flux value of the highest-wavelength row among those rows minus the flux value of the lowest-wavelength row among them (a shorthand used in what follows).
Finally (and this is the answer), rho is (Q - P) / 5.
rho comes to 2.07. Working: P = -0.8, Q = 9.5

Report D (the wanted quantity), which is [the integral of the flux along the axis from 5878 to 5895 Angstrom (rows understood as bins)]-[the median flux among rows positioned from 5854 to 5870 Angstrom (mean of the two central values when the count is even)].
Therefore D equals 128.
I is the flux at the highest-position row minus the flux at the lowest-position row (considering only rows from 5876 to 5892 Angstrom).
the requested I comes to -1.2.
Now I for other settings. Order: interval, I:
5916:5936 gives -0.4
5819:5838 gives -2.2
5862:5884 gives -2.8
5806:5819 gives 0.9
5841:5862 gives 0.3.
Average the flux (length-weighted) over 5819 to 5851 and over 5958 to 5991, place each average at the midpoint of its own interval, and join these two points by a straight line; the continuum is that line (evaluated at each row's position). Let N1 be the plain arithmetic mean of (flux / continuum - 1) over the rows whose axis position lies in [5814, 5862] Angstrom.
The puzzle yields 0.01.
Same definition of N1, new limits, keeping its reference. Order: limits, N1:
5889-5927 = -0.06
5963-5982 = 0.01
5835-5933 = -0.04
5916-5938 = -0.02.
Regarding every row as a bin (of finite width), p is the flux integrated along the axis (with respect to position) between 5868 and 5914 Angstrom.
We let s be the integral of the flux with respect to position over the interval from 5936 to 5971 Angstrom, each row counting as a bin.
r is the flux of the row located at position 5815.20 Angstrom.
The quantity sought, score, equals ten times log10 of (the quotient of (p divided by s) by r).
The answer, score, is -9.1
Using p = 398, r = 10.23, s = 315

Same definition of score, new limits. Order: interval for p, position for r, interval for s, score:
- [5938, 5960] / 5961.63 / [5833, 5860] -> -10.1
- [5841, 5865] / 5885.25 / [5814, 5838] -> -9.1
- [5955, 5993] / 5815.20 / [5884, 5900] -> -5.8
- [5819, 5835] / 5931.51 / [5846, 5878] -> -12.4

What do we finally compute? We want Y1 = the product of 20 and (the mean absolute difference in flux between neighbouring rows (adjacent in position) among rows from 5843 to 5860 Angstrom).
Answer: 16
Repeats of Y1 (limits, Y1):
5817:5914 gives 16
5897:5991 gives 11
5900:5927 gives 9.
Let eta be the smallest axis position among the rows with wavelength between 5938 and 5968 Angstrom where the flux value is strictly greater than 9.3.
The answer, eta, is 5945.18 Angstrom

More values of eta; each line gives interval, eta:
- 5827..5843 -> 5828.61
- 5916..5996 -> 5926.04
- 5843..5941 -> 5844.74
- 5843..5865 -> 5844.74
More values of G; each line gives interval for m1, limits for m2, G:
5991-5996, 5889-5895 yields 28.9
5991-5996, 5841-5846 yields 34.1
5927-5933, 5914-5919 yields 26.9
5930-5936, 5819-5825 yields 39.6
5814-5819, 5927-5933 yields 18.0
